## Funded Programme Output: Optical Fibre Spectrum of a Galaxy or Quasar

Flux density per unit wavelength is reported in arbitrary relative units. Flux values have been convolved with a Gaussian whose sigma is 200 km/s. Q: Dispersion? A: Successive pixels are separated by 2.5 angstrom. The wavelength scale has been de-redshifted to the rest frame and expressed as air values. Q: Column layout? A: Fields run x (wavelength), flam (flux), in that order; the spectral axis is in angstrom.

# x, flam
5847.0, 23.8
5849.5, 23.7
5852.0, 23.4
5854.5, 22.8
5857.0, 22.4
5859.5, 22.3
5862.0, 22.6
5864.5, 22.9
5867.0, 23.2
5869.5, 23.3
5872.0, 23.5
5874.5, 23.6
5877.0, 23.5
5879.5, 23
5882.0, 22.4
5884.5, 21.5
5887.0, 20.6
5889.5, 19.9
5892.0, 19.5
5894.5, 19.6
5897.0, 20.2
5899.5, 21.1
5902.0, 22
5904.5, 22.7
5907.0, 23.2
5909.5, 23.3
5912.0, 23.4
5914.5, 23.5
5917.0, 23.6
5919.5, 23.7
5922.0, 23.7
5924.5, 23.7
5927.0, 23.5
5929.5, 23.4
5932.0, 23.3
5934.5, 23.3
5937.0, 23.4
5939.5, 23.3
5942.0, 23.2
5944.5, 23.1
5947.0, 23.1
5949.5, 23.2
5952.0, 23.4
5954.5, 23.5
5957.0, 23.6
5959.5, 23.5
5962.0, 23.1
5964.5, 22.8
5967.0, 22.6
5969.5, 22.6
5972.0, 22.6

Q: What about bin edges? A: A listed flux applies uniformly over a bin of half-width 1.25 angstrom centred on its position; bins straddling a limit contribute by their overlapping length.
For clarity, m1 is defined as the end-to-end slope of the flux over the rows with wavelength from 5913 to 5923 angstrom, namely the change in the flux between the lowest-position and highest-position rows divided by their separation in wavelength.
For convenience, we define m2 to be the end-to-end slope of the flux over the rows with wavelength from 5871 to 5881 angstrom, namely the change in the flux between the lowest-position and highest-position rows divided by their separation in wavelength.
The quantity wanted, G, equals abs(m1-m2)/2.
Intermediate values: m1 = 0.027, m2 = -0.07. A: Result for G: 0.05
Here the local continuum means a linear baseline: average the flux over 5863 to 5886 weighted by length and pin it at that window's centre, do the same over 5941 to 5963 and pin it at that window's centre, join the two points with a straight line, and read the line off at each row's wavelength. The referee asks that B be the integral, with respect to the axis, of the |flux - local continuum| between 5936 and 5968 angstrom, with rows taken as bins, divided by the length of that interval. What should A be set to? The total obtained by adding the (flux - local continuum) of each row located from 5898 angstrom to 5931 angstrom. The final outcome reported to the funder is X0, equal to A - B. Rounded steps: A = 0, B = 0.23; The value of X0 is -0.2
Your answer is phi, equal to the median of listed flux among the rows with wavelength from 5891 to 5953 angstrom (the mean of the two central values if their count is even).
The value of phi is 23.3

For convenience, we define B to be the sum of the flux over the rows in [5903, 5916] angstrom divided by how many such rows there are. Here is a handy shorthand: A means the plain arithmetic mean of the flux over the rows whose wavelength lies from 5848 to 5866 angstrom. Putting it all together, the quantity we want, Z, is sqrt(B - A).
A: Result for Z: 0.59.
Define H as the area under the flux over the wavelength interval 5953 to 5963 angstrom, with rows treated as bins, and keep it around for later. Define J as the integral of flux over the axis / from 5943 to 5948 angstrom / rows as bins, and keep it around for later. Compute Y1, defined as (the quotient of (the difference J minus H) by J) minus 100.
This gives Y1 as -101.0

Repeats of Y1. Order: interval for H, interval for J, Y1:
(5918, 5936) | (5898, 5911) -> -100.5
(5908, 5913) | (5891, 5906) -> -99.4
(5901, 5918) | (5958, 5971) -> -100.3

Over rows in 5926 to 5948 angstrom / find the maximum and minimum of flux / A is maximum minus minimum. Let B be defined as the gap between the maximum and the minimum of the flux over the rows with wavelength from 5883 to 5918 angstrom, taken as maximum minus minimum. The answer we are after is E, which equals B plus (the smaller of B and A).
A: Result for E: 4.5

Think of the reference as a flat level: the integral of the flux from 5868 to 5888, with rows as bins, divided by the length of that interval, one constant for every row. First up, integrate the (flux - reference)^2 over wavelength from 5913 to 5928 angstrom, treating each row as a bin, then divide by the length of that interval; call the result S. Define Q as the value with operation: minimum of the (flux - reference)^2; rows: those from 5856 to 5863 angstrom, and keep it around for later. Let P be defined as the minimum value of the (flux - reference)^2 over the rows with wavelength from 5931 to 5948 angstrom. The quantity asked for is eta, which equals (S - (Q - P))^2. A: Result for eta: 0.95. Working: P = 0.15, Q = 0.0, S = 0.83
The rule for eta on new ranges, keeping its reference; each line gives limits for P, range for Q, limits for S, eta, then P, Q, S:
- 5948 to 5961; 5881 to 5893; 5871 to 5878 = 0.70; 0.24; 0.1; 0.69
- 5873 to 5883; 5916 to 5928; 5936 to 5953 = 0.06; 0.09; 0.6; 0.30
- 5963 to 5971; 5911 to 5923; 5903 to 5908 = 0.11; 0.01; 0.5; 0.13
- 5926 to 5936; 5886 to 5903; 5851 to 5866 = 0.00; 0.35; 0.5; 0.13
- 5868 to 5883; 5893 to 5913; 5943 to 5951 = 0.08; 0.09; 0.0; 0.19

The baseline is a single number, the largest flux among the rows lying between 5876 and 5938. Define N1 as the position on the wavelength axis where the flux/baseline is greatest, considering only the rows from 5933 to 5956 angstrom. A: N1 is 5954.5 angstrom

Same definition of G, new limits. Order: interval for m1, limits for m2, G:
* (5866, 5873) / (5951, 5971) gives 0.05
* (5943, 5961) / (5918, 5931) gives 0.03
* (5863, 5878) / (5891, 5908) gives 0.10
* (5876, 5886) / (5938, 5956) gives 0.14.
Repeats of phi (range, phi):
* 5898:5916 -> 23.2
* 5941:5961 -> 23.3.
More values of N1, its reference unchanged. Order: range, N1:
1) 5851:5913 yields 5874.5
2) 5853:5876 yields 5874.5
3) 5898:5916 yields 5914.5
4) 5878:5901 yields 5879.5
